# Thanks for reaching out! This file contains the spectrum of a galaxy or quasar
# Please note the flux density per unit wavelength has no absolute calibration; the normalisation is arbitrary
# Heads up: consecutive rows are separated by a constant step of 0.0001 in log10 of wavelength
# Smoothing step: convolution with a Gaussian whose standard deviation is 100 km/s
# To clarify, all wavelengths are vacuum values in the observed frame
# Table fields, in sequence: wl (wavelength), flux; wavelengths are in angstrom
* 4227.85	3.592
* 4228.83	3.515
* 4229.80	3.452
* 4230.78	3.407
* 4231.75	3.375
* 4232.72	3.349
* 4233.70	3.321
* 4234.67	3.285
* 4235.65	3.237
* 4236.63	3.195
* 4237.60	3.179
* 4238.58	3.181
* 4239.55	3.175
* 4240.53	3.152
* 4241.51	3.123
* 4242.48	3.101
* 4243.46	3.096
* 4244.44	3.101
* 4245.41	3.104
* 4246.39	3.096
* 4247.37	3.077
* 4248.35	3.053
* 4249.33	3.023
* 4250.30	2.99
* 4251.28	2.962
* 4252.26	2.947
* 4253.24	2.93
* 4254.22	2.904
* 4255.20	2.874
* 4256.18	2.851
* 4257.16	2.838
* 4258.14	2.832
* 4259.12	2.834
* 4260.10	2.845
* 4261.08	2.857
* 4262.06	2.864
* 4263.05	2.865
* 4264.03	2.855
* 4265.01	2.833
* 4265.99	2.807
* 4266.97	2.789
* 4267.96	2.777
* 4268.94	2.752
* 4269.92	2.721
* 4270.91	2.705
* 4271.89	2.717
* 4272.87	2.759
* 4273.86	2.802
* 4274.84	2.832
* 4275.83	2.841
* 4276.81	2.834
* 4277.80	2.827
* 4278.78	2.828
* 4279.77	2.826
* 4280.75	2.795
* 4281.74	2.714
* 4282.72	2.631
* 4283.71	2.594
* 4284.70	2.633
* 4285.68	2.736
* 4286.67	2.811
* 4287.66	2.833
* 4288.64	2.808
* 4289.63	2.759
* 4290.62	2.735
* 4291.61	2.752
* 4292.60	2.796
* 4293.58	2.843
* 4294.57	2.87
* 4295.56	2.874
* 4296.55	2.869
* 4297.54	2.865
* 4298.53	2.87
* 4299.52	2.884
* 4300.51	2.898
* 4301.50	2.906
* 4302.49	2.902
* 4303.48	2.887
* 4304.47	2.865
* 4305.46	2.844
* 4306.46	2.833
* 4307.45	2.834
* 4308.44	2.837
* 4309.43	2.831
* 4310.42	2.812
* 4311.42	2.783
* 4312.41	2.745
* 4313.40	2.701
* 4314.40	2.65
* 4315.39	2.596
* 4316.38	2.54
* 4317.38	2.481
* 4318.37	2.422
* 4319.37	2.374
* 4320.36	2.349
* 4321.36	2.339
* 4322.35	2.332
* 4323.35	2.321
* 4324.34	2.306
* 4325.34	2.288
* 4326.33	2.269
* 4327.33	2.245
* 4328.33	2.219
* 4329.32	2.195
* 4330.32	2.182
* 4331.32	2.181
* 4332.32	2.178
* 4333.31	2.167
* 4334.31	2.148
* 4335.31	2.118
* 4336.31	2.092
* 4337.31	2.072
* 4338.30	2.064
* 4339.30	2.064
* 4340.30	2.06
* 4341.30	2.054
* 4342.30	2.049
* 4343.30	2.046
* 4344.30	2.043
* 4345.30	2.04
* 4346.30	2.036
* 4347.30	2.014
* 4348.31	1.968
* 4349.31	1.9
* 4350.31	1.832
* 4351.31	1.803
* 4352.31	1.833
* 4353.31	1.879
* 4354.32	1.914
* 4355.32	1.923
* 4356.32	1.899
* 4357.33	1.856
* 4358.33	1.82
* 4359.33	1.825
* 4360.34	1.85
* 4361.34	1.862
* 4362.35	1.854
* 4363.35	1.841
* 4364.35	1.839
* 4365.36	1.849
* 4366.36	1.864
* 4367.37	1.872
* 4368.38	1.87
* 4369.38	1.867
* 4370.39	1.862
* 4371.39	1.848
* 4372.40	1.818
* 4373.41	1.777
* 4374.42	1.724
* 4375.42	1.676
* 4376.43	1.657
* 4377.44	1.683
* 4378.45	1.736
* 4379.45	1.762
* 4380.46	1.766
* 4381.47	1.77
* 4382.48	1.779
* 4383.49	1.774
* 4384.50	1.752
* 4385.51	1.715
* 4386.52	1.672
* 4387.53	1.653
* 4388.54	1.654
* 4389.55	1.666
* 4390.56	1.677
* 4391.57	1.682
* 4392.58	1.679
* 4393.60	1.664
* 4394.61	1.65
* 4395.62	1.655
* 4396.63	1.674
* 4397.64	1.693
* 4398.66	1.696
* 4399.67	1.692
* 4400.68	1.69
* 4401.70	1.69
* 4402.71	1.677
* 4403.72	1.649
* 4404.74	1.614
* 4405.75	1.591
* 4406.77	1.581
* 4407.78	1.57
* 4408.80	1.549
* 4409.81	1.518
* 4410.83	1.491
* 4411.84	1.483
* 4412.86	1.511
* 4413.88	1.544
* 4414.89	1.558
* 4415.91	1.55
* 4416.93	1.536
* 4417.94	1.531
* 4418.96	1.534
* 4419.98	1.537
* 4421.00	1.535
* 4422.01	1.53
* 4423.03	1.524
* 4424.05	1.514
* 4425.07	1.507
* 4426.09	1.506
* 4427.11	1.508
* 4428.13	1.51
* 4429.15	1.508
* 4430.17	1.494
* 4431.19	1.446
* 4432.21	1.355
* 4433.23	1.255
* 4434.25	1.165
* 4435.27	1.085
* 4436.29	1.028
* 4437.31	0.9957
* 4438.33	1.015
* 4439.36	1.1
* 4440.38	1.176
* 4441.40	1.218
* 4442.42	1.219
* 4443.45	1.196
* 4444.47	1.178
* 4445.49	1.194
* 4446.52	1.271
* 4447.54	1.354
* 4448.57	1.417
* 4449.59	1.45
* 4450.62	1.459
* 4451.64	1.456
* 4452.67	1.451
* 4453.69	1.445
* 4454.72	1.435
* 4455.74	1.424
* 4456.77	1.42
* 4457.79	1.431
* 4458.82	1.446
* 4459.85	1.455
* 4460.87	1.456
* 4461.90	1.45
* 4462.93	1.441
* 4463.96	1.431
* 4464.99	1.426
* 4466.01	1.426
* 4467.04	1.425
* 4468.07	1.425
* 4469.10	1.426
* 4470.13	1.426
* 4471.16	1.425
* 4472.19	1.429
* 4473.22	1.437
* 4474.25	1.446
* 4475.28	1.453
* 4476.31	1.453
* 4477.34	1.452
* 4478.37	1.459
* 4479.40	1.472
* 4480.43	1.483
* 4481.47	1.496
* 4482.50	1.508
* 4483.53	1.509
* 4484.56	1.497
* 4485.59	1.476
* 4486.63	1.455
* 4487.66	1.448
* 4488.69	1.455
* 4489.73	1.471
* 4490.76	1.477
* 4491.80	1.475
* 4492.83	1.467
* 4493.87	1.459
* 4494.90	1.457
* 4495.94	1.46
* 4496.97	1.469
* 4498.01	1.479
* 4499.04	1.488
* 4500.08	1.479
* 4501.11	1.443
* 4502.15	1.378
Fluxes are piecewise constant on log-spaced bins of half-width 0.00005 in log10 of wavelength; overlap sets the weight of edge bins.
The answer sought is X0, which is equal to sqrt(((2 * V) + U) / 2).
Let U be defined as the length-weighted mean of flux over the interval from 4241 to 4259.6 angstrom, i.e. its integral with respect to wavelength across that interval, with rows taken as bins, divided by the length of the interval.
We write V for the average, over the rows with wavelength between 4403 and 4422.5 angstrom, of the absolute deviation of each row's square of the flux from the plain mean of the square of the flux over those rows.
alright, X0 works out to 1.26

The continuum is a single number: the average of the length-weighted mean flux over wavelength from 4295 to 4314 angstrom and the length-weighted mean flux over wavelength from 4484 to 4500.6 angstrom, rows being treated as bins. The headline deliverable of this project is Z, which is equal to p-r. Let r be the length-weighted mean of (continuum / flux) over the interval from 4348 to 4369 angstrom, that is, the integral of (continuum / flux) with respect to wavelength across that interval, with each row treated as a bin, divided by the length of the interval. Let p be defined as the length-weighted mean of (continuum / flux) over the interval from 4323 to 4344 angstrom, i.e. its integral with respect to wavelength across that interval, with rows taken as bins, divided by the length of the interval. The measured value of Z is -0.2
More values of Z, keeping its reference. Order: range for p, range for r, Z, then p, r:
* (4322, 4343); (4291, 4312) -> 0.2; 1.0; 0.8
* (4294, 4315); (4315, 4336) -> -0.2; 0.8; 0.9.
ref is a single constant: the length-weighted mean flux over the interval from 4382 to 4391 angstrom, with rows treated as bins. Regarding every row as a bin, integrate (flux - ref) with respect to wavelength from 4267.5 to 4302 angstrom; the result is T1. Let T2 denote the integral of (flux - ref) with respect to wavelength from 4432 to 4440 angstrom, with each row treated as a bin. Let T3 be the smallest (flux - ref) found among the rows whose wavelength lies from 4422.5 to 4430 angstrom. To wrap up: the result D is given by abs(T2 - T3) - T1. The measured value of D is -33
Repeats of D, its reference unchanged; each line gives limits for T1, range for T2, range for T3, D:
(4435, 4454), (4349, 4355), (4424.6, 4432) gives 10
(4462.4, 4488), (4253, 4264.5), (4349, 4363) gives 20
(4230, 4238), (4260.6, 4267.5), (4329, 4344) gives -5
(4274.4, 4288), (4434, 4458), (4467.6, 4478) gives -4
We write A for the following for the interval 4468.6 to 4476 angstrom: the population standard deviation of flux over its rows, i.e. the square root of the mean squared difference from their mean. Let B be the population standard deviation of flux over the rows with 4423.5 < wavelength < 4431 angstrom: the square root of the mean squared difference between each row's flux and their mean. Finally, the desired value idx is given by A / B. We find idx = 1.8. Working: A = 0.010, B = 0.006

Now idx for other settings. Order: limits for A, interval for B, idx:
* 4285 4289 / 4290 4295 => 0.7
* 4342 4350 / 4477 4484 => 2.3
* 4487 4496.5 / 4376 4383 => 0.2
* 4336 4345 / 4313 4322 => 0.1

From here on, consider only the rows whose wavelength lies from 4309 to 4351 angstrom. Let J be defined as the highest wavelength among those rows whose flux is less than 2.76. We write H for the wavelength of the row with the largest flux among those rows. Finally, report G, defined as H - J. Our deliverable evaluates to -40.9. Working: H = 4309.43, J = 4350.31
